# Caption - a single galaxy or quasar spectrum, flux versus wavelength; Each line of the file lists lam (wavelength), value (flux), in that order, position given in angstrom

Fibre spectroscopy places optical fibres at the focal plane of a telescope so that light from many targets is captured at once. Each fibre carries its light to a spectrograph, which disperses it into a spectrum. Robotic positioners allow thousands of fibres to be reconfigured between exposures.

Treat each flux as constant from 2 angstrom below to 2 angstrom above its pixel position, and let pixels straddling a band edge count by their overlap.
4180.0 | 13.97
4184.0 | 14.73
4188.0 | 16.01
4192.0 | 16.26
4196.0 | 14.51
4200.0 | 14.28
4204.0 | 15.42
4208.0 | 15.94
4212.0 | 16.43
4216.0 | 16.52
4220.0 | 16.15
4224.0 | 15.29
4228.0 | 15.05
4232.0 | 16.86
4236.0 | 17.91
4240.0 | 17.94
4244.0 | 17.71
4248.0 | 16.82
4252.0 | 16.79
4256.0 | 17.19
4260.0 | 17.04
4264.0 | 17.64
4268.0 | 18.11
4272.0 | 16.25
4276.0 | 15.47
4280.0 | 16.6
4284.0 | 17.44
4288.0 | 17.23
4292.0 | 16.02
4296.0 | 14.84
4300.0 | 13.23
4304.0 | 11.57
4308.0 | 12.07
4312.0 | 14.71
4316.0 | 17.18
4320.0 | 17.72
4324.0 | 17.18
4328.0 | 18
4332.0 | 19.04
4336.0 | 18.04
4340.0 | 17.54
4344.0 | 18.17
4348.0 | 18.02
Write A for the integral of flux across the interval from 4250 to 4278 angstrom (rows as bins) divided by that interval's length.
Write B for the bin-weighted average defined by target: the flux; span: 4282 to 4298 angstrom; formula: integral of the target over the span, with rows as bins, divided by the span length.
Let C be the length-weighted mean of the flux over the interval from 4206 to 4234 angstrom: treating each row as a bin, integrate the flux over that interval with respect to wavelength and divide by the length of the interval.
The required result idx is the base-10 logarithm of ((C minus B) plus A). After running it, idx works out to 1.22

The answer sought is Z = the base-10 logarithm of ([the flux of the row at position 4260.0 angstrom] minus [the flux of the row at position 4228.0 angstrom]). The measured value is 0.3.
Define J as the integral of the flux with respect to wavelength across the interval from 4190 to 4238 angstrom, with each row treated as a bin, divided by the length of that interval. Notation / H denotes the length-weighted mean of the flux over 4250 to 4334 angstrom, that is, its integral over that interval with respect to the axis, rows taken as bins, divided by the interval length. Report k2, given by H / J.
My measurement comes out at 1.02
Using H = 16.3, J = 15.9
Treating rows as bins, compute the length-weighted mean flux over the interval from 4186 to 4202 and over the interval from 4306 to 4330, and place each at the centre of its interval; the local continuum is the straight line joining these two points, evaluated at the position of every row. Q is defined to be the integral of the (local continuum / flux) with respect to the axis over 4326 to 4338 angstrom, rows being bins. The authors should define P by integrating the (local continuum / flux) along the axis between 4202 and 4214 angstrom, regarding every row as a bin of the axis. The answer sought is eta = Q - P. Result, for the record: -1.0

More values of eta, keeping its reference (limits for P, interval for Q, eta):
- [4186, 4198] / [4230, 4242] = -1.1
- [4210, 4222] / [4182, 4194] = 0.4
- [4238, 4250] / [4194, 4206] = 1.8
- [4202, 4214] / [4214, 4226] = 0.0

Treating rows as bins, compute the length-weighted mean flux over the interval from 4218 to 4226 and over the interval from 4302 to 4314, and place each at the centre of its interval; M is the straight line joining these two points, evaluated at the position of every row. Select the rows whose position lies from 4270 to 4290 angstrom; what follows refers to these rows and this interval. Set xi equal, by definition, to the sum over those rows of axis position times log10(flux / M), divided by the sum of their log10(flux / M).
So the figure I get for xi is 4281.4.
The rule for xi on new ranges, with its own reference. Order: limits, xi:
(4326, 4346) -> 4336.1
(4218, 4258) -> 4244.9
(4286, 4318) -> 4301.3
